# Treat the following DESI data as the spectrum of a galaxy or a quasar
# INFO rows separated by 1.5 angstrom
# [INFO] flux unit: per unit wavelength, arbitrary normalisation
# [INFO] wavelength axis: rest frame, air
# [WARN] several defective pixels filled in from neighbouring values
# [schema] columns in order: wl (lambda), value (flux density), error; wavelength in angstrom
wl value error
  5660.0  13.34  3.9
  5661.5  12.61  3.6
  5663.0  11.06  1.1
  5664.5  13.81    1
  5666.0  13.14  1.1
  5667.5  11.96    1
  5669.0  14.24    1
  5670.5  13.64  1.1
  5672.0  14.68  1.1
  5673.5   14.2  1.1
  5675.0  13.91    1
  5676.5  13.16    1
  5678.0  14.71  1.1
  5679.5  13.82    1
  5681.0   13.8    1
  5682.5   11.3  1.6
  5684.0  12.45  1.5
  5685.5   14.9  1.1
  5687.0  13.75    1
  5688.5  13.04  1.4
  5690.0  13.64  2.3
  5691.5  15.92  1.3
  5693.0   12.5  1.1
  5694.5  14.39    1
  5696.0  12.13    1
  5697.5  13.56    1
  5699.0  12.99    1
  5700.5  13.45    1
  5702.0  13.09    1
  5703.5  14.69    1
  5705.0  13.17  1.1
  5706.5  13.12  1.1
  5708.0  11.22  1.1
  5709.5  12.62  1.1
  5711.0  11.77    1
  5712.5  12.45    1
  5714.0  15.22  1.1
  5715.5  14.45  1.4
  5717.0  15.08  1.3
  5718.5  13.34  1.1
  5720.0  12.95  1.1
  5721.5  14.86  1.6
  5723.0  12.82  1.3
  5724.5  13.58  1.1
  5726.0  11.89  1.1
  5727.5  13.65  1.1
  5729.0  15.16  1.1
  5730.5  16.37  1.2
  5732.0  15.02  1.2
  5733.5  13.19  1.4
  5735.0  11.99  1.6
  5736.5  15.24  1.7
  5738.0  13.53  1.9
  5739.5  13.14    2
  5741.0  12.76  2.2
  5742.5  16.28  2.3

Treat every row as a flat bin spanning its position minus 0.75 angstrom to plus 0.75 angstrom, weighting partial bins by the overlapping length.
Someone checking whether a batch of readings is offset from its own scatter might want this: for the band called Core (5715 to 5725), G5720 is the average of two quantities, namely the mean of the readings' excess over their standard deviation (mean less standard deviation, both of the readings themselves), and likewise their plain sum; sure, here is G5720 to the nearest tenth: 55.0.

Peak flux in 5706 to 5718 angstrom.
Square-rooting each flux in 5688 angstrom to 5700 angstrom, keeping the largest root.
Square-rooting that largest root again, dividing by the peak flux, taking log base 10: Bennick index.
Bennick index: -0.882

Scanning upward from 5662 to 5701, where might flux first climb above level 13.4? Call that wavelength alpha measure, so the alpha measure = 5664.5 angstrom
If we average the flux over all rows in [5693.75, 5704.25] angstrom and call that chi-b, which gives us 13.5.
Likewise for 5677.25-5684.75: 13.2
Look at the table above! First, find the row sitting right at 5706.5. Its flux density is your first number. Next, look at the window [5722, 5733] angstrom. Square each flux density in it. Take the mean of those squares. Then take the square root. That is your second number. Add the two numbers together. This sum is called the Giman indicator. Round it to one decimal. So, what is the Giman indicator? 27.3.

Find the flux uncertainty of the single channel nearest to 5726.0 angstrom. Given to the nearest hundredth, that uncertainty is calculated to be 1.10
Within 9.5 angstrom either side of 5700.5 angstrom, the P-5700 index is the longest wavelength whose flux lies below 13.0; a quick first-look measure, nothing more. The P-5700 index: 5709.5 angstrom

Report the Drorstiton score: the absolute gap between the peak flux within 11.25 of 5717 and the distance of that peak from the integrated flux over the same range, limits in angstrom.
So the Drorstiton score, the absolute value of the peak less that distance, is 268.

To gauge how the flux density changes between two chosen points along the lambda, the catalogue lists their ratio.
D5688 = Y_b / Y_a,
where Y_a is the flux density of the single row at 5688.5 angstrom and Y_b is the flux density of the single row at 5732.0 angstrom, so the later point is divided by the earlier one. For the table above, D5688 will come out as 1.15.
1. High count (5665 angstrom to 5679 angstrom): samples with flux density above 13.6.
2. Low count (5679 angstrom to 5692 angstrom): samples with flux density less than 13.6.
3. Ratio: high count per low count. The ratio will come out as 2.0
